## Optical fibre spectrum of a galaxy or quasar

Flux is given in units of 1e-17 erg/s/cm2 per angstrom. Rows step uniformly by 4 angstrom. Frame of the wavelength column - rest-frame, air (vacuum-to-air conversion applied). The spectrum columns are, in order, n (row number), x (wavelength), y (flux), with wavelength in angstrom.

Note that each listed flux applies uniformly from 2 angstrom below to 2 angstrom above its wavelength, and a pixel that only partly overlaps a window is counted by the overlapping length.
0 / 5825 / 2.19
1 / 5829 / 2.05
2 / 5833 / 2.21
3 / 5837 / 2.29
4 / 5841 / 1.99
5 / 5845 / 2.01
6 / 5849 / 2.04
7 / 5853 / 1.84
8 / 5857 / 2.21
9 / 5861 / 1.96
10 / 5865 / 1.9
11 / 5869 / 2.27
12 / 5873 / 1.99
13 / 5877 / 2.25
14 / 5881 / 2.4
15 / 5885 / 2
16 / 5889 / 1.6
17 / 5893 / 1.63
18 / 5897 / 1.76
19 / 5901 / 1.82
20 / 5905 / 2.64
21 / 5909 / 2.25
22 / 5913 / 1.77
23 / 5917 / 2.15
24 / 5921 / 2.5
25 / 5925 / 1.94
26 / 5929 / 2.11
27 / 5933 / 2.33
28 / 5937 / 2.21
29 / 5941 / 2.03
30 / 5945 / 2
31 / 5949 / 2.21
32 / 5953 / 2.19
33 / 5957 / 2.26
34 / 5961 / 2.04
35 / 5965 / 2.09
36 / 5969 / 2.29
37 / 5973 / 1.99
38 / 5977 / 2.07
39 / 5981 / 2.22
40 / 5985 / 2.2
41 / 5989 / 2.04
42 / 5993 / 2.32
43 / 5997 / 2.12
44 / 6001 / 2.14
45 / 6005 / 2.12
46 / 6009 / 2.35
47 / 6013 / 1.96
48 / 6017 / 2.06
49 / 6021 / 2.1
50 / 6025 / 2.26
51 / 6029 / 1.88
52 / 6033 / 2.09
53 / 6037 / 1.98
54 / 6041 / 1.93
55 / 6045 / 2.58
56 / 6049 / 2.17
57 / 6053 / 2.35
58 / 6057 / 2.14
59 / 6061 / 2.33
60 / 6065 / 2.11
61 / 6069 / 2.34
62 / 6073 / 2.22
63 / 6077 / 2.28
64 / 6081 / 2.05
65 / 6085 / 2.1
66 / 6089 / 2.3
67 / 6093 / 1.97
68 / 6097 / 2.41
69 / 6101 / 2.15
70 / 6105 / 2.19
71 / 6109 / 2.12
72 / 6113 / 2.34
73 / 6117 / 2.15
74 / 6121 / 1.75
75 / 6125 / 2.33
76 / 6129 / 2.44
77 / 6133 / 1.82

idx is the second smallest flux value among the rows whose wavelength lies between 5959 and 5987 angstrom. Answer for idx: 2.04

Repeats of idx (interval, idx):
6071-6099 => 2.05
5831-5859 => 1.99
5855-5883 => 1.96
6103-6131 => 2.12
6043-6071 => 2.14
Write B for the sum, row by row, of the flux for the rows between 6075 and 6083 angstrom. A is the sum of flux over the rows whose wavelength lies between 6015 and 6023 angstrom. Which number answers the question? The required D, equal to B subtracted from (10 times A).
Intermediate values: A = 4.16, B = 4.33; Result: 37.3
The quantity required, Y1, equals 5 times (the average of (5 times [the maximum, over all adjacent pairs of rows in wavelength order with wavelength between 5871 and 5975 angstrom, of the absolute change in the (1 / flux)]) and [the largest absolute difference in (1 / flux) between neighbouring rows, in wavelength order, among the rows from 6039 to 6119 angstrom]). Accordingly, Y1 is 2.5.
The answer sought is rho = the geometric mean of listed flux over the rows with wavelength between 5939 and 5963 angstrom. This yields 2.12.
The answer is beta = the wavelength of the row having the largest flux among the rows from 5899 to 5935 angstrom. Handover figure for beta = 5905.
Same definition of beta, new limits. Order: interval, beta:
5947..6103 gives 6045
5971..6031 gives 6009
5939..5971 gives 5969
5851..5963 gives 5905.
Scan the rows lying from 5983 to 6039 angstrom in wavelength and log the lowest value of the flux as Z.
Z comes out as 1.88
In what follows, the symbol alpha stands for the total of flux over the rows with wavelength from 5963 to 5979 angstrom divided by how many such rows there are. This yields 2.11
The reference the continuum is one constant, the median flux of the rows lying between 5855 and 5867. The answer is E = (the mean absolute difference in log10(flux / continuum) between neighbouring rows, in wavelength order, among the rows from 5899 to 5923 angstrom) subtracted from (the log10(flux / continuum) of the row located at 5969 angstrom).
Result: -0.029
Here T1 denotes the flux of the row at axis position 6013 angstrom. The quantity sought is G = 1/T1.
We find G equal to 0.510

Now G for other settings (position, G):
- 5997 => 0.472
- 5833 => 0.452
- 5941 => 0.493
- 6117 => 0.465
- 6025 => 0.442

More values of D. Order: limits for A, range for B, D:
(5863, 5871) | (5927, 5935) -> 37.3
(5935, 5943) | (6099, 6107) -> 38.1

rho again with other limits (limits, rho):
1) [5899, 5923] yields 2.16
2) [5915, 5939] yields 2.20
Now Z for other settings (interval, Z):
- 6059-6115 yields 1.97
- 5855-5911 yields 1.6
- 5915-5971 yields 1.94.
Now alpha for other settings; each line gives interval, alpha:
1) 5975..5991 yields 2.13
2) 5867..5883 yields 2.23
